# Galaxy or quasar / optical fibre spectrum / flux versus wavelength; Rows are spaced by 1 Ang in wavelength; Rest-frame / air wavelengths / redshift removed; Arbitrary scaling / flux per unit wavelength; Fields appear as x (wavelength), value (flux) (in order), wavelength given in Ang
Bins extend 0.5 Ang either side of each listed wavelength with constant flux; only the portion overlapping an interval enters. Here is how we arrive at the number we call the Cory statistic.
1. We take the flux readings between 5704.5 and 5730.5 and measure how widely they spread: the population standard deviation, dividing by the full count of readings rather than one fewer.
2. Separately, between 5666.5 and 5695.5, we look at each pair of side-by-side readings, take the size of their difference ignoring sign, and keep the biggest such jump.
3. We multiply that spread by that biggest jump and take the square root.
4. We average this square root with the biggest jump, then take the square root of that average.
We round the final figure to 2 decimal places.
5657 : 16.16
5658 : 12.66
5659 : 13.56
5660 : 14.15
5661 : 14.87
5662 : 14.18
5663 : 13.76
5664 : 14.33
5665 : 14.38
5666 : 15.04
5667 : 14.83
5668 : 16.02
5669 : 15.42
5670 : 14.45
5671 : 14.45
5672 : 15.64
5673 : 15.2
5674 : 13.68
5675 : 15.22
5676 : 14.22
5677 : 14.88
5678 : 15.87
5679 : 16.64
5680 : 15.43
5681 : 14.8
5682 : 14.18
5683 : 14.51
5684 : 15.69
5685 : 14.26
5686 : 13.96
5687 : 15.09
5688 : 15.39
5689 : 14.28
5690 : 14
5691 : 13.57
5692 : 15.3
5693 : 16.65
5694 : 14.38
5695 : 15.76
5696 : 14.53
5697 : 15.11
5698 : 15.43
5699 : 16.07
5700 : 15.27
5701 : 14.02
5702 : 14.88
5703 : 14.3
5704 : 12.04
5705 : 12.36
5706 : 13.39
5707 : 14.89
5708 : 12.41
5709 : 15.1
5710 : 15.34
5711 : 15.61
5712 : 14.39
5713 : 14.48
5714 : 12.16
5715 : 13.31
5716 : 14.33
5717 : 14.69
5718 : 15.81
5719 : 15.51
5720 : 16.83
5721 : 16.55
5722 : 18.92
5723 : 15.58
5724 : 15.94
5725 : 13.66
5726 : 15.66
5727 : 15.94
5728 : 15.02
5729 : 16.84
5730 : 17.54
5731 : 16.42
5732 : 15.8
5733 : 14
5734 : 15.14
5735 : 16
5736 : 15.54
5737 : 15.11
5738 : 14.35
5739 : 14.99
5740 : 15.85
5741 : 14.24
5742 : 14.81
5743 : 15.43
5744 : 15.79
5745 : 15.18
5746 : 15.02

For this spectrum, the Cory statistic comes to 1.44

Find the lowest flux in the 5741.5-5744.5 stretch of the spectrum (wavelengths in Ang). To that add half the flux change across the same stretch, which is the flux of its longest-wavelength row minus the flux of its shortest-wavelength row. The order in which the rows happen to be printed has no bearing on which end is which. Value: 15.3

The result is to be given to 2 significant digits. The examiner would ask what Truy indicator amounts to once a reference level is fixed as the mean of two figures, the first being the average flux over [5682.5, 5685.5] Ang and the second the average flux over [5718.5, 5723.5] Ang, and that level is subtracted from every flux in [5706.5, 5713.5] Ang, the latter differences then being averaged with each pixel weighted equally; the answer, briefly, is -1.1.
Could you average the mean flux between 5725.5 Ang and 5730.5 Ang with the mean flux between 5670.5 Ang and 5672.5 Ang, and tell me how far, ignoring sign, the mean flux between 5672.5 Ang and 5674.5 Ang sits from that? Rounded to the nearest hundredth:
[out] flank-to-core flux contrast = 1.18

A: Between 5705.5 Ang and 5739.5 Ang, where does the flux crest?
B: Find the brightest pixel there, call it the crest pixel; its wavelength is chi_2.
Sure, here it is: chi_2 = 5722 Ang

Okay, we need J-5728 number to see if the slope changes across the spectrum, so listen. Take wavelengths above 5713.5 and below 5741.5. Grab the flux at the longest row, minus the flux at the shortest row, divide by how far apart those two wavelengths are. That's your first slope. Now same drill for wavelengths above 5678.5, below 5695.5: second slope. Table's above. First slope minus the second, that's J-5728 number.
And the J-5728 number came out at 0.13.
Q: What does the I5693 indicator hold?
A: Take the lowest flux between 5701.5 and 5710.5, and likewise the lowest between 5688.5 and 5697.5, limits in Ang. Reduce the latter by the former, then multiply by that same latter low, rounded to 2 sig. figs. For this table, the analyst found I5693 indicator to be 21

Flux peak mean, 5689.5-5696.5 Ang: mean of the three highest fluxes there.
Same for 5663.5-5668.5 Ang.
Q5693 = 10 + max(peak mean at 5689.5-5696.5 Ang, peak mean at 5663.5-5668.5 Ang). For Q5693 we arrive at 25.9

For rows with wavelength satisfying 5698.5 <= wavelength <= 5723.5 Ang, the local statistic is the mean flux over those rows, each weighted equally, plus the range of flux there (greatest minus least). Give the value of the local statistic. 21.6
